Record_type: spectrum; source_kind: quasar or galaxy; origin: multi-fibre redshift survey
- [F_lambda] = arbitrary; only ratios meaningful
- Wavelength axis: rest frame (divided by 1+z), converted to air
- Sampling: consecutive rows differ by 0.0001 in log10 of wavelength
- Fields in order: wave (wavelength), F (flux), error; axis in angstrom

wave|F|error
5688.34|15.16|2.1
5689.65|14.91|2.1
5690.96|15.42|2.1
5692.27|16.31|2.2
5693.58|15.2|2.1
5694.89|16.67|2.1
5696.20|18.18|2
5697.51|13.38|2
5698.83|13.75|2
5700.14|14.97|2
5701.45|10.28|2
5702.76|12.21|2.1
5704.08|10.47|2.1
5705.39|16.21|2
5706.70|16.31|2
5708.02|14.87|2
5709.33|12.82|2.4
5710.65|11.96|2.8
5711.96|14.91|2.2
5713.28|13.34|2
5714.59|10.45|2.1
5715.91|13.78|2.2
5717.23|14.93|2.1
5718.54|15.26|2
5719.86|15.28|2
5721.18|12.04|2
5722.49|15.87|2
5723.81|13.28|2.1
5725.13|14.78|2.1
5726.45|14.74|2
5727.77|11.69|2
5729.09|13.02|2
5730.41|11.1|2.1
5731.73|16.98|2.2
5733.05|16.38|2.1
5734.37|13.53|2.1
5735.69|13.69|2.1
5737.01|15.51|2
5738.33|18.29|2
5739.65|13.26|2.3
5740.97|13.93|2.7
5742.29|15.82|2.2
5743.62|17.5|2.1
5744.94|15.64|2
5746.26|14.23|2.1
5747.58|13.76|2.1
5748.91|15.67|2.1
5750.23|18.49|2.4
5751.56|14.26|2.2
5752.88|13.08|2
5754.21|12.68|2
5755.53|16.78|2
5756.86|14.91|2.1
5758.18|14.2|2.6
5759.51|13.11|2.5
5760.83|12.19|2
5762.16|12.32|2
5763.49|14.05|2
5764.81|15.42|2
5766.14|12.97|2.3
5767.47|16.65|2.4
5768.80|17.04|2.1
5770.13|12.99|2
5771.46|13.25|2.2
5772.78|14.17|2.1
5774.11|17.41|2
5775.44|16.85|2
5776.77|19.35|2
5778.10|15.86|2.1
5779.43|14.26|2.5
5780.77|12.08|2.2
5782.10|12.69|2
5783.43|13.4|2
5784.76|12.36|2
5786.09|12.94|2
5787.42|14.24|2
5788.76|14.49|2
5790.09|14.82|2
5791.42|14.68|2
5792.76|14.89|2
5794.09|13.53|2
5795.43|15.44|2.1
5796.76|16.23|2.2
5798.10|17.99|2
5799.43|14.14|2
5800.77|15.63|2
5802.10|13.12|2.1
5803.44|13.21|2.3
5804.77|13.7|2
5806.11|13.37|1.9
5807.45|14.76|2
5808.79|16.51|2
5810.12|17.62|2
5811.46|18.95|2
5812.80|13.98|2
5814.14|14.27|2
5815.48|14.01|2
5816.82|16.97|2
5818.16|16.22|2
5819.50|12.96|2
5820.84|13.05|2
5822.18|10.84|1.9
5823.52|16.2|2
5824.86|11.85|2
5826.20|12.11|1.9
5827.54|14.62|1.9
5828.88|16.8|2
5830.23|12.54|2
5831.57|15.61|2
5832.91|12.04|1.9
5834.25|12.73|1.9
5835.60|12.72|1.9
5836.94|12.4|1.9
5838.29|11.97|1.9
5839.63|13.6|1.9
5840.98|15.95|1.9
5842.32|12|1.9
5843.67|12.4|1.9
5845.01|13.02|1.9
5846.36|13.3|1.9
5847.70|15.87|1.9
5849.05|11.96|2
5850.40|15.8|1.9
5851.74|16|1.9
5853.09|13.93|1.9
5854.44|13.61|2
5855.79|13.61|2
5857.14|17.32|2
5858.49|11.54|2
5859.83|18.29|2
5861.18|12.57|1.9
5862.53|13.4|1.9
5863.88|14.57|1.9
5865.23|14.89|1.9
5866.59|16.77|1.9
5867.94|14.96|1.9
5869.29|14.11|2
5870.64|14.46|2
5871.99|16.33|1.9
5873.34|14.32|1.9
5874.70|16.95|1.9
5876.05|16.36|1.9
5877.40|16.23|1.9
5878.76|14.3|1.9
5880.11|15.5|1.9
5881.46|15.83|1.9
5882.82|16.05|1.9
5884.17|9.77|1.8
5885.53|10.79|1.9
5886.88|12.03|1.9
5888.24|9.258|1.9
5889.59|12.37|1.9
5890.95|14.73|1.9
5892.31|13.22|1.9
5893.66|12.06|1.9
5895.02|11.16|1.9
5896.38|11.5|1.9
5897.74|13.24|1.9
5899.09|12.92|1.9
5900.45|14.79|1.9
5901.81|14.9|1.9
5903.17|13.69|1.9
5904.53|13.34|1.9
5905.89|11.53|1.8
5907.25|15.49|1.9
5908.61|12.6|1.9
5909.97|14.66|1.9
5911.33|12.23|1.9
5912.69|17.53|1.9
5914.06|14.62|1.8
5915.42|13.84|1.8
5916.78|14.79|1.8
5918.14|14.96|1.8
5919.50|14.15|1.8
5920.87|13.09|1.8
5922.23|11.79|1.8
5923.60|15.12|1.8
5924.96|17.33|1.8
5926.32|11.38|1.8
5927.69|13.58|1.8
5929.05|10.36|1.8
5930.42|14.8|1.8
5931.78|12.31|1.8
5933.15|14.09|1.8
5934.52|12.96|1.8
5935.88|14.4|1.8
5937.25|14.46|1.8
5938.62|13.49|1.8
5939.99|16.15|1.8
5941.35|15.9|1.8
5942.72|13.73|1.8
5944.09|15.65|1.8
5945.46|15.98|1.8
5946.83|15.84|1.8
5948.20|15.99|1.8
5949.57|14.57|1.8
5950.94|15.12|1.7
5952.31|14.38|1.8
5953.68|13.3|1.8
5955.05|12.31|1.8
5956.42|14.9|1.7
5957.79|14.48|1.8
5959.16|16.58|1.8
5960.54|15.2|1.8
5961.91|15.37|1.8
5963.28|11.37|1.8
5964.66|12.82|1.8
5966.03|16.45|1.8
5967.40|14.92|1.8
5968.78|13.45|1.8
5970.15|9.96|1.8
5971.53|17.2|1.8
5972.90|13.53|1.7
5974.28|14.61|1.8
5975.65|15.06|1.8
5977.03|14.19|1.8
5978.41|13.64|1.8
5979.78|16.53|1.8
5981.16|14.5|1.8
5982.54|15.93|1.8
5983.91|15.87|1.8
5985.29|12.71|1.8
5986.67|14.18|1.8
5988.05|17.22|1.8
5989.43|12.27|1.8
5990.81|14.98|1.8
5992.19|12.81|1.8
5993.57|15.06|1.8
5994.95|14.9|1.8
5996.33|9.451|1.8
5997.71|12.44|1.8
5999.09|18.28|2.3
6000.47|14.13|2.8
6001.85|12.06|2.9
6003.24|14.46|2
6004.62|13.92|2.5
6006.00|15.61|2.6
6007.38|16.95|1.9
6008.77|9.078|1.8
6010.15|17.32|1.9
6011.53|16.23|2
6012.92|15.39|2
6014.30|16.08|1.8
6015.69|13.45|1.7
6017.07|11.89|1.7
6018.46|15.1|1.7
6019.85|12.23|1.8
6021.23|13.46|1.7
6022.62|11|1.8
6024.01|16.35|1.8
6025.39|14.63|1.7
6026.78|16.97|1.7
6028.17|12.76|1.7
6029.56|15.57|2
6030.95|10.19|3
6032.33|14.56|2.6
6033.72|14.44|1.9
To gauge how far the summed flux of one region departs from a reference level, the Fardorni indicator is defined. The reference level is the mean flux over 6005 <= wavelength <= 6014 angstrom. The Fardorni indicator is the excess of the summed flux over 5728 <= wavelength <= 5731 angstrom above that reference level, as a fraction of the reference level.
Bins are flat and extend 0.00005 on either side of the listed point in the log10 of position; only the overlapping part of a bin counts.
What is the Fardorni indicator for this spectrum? 1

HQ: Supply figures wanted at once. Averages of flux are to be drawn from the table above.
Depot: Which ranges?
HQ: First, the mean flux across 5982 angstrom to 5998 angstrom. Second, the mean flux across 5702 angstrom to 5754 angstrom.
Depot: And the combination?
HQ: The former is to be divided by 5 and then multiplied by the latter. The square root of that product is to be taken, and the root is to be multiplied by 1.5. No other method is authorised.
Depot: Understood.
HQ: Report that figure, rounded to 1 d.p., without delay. 9.5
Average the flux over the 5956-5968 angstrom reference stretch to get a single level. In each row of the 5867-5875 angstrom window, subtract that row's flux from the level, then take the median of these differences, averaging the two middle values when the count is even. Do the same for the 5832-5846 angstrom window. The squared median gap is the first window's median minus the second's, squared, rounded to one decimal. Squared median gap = 4.6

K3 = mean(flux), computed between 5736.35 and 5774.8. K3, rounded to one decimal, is 14.8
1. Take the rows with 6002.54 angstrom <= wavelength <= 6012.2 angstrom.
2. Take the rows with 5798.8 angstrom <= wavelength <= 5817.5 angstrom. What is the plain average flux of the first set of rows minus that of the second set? -0.2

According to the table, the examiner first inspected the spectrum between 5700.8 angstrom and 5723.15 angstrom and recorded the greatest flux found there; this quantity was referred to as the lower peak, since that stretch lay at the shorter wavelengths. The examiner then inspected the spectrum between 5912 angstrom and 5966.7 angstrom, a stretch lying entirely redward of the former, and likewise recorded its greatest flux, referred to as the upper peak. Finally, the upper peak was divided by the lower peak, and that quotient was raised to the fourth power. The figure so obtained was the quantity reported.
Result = 1.33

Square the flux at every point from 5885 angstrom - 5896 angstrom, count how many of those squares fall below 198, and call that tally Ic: 7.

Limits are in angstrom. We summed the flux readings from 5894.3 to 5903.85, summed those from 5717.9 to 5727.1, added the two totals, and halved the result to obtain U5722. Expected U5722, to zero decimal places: 97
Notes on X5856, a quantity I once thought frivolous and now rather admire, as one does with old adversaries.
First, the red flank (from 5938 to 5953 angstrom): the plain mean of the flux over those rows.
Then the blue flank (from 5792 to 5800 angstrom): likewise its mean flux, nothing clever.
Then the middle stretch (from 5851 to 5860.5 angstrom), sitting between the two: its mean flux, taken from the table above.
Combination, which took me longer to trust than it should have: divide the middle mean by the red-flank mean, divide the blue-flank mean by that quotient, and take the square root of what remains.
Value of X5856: 3.95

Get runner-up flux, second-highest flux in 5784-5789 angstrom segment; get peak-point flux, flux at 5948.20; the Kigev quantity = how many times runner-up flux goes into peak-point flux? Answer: 1.12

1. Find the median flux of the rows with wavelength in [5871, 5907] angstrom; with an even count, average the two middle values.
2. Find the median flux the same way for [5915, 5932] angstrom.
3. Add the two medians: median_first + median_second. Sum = 27.4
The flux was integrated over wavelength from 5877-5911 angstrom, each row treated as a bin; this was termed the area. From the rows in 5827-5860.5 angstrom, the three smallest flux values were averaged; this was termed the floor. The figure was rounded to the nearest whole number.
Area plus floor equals 462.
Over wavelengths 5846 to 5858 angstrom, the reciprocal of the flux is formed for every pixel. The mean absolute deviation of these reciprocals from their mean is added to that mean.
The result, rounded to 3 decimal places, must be 0.076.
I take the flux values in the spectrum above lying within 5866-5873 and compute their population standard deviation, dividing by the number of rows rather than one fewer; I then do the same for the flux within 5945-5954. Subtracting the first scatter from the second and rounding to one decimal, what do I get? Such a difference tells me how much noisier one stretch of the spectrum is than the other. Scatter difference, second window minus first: -0.1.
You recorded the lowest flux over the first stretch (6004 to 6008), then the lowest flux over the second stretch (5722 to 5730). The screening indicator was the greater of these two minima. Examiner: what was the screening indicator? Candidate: 13.9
